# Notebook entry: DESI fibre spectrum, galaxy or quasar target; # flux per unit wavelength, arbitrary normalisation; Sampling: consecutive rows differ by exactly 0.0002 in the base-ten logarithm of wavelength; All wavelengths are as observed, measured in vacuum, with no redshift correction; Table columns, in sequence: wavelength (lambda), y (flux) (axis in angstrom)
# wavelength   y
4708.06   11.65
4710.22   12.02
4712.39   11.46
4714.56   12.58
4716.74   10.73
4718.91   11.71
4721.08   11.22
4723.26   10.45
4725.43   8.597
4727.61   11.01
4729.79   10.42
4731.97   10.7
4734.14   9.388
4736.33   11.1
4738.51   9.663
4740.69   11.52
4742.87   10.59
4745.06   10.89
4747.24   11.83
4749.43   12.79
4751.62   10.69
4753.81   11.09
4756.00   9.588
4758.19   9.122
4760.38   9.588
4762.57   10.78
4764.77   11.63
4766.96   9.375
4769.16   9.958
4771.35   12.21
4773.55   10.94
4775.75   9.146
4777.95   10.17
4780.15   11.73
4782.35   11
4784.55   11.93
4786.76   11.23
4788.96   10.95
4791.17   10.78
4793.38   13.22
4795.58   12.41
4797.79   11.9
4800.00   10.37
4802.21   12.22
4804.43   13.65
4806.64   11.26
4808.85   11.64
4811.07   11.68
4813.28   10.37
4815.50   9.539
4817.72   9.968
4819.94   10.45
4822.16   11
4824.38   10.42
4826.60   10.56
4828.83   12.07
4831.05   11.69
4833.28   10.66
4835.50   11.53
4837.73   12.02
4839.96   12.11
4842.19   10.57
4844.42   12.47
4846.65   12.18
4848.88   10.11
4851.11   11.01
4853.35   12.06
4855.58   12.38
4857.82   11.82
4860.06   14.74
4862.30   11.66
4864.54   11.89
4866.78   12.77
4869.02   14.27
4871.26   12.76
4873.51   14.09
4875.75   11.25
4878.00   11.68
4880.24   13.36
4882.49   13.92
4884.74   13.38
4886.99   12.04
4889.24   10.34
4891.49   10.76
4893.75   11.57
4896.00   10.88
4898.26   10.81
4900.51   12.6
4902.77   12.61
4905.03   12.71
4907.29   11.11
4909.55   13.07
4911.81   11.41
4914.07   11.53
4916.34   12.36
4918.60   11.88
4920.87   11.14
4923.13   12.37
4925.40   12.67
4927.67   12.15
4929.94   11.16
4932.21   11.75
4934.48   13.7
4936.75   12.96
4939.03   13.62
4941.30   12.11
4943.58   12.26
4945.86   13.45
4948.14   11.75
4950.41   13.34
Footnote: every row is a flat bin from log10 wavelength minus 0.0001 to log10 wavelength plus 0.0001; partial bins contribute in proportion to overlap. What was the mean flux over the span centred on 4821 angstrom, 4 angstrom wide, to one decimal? 10.7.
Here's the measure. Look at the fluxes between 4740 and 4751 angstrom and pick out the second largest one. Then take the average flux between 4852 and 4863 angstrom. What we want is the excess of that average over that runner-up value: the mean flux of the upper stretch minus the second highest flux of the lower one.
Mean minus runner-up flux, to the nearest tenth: 0.7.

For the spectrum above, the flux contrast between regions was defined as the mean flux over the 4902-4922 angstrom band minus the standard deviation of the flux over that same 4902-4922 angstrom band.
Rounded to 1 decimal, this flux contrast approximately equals 11.3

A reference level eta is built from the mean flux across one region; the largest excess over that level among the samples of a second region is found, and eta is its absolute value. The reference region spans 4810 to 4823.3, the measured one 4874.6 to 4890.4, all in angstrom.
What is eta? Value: 3.4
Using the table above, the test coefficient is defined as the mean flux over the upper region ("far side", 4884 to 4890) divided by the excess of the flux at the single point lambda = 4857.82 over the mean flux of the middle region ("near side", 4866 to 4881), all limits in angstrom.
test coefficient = -11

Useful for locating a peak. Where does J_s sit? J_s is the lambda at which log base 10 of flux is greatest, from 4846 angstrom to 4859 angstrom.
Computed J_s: 4855.58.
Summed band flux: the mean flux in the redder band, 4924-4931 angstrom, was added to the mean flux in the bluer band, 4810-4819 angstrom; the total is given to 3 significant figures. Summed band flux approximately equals 22.4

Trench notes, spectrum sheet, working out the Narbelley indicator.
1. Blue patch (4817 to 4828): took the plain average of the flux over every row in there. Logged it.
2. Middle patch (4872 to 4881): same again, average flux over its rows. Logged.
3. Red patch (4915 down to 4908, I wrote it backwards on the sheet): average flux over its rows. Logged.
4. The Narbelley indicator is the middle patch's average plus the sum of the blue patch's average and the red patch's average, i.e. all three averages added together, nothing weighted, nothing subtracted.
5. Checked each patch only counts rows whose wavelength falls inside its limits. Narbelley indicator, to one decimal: 35.1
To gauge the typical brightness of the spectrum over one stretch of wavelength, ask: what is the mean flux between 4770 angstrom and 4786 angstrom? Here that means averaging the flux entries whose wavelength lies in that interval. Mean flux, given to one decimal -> 11.0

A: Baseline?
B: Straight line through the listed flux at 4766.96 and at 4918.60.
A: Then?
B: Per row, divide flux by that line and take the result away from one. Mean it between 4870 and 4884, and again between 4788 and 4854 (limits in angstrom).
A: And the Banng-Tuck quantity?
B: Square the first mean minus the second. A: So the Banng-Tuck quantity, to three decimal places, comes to 0.002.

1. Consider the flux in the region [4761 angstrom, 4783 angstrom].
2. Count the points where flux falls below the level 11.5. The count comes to 7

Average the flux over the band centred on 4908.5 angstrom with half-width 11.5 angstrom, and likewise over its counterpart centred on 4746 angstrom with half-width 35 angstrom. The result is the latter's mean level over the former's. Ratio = 0.89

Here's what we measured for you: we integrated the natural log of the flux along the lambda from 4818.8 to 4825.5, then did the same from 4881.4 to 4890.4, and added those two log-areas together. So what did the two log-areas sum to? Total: 38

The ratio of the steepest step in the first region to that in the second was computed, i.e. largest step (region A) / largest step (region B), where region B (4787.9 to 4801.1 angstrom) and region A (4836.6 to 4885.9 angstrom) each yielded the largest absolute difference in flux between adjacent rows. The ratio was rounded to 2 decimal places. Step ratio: 1.26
